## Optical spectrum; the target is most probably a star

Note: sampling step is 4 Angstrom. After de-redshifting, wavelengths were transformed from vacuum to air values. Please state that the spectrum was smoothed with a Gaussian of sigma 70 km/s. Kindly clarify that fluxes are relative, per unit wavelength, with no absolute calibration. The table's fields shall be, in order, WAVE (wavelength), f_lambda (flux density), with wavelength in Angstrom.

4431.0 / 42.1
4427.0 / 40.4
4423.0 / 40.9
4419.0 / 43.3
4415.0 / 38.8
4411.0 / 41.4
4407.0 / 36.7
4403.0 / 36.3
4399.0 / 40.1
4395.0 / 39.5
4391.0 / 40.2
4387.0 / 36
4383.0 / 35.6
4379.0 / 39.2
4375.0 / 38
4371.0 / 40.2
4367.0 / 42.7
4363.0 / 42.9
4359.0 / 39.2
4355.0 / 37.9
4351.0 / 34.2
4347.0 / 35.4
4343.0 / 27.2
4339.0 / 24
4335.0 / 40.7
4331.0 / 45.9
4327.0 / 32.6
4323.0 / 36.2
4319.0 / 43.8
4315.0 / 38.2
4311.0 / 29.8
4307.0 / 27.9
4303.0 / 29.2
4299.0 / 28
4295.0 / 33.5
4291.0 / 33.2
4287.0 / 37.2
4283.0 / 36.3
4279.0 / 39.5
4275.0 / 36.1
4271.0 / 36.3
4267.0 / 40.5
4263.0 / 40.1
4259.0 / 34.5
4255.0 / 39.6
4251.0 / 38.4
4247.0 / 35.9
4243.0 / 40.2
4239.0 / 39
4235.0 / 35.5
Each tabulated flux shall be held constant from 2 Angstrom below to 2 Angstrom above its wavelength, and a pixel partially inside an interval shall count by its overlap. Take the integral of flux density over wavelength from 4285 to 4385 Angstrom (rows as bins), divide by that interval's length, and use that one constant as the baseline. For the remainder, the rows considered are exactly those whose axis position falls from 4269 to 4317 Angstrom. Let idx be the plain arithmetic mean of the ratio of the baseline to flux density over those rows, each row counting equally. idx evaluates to 1.07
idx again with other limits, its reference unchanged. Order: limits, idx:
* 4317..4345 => 1.05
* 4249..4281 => 0.94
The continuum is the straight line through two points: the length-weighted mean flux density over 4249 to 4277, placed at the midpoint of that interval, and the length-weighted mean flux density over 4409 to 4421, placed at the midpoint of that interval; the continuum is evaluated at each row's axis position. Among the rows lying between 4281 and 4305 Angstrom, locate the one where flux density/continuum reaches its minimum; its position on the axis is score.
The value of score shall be 4299.0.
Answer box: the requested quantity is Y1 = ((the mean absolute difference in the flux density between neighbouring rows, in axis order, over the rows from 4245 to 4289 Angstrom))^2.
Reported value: 7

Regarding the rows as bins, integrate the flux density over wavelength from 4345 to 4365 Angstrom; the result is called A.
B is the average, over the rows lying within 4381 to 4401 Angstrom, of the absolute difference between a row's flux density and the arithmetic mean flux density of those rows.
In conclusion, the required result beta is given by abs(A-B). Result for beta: 756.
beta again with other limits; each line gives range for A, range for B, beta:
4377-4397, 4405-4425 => 760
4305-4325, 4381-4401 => 702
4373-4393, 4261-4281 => 754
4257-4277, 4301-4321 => 744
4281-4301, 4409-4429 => 672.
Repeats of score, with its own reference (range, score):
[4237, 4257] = 4247.0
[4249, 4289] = 4259.0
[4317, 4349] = 4339.0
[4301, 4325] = 4307.0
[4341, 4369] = 4343.0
